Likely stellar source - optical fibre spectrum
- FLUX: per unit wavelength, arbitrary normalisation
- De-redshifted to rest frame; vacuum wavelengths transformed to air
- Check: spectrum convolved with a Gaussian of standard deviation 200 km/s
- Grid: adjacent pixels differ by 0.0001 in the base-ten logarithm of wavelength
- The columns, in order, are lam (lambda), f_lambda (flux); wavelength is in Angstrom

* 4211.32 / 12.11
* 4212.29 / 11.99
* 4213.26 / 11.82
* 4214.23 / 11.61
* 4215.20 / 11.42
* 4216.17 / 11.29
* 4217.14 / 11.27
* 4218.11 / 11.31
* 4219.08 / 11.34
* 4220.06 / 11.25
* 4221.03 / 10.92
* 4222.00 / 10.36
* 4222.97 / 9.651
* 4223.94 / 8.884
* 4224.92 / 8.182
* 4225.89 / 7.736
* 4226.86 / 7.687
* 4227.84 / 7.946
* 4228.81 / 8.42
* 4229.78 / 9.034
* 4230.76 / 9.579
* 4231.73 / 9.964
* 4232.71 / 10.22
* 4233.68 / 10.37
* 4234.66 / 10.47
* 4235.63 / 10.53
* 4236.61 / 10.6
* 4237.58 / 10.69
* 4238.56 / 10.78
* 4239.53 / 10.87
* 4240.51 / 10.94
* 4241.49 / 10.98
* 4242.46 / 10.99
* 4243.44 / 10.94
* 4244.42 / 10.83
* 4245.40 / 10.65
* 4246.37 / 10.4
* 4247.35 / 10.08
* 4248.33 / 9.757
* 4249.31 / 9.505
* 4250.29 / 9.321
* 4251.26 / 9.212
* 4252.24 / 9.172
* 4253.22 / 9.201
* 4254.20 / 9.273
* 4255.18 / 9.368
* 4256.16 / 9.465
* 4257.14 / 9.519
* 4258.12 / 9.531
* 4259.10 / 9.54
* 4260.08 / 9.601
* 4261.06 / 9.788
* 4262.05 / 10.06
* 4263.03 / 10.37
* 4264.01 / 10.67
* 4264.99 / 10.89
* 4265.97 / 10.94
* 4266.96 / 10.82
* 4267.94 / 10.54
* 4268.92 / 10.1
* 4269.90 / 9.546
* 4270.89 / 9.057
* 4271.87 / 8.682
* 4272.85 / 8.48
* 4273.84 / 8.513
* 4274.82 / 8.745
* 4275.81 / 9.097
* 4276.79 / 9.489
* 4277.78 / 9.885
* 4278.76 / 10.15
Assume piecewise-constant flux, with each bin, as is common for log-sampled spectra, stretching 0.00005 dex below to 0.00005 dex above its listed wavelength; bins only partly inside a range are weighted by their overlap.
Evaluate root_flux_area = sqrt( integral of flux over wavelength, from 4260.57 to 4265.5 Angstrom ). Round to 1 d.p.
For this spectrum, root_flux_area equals 7.1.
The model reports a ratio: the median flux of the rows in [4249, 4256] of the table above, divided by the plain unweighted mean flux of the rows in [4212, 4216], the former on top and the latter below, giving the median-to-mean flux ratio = 0.79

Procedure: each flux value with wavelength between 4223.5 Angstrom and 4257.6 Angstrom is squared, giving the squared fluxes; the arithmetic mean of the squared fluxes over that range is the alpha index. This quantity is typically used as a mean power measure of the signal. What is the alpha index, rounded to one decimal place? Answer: 96.2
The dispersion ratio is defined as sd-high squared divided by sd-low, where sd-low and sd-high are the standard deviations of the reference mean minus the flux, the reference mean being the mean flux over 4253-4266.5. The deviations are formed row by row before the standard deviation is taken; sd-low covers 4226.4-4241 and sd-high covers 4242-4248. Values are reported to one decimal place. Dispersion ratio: 0.1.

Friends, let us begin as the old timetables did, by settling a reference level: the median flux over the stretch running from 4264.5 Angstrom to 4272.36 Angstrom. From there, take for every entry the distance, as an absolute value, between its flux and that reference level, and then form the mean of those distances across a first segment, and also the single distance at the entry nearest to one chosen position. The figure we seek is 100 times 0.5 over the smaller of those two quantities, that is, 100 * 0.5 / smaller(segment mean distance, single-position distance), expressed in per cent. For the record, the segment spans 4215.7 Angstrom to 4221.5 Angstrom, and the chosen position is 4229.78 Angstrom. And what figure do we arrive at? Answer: 55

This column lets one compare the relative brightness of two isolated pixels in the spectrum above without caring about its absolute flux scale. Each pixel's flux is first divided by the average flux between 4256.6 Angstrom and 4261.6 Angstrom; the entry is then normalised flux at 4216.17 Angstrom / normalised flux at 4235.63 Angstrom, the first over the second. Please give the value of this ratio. 1.1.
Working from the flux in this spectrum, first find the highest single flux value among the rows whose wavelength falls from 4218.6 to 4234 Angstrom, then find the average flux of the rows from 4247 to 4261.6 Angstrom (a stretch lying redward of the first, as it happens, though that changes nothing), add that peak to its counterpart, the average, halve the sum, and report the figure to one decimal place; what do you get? 10.4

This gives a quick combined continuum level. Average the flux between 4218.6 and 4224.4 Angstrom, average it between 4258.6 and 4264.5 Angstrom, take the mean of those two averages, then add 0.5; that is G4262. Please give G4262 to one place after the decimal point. 10.7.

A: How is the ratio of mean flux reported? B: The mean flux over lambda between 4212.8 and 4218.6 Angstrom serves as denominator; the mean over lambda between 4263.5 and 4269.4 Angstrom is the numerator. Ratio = 0.93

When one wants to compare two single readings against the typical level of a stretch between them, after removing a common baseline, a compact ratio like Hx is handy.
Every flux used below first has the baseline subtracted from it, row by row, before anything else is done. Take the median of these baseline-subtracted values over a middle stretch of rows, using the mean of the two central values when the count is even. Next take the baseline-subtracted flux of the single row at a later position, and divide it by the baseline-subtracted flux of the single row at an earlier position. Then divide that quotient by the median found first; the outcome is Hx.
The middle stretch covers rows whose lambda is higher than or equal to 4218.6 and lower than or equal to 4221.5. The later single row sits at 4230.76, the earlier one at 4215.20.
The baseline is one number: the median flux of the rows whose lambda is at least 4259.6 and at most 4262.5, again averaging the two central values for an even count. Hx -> 0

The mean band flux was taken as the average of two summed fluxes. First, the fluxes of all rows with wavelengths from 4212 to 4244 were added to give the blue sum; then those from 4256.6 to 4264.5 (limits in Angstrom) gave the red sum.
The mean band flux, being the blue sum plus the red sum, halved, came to 210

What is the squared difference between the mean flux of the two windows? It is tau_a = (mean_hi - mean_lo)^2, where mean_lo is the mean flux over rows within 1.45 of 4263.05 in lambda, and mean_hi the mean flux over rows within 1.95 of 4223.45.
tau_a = 1.2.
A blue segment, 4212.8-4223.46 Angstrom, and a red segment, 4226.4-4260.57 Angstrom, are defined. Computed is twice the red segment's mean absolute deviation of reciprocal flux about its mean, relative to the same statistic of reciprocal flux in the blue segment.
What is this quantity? 4.0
